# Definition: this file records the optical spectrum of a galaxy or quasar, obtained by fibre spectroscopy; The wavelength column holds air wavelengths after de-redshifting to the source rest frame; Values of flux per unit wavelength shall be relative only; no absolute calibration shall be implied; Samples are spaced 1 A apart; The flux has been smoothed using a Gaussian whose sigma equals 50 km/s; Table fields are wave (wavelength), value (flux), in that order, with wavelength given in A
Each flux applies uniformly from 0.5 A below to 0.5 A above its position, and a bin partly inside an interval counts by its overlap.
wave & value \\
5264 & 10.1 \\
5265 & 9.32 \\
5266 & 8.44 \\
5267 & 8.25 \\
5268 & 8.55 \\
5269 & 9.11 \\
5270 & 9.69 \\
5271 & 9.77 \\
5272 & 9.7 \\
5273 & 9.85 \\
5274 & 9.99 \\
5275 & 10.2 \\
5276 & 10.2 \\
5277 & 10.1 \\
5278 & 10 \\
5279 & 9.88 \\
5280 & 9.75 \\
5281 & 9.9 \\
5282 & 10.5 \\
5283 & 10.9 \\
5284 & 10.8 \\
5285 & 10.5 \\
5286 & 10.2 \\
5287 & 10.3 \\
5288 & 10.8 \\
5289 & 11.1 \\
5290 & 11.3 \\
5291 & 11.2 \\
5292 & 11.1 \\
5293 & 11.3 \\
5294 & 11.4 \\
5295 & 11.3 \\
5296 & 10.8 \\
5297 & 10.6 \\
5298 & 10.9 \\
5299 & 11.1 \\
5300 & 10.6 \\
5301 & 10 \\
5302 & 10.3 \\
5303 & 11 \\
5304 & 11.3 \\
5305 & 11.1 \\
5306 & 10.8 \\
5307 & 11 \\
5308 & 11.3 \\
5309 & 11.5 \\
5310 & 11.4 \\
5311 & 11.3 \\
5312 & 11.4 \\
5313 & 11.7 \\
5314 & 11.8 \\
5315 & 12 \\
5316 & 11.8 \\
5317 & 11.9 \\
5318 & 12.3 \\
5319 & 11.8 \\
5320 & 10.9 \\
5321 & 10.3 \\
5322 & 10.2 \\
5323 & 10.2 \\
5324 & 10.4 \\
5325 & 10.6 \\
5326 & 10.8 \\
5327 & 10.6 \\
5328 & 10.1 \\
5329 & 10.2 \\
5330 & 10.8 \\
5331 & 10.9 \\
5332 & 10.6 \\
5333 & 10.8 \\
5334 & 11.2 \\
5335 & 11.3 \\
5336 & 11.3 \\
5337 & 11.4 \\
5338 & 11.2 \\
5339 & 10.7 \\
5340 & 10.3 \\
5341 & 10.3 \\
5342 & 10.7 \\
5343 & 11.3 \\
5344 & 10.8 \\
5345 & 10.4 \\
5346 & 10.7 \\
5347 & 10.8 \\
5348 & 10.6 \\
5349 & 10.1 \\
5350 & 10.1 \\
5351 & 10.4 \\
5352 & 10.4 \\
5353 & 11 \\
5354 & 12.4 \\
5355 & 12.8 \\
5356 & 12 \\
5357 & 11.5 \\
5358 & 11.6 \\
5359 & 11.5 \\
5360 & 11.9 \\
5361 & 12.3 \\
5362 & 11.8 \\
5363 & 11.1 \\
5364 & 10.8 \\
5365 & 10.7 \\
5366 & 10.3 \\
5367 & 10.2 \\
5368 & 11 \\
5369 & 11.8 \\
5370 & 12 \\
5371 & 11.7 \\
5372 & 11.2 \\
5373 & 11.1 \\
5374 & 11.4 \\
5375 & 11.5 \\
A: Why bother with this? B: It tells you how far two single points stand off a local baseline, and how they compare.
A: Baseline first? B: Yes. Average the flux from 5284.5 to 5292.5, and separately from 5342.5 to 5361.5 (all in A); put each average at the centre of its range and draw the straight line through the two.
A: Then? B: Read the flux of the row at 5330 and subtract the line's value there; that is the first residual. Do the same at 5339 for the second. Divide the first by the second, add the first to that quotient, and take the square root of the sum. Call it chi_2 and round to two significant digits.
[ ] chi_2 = 0.61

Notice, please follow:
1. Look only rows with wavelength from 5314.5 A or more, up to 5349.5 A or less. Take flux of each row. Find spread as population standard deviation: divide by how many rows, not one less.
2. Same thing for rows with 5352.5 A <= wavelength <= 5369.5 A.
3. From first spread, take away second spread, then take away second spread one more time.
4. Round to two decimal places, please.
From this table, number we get -0.85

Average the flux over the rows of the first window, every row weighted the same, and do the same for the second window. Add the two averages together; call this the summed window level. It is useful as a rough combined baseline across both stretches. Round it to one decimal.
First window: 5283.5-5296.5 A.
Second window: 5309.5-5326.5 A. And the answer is 22.2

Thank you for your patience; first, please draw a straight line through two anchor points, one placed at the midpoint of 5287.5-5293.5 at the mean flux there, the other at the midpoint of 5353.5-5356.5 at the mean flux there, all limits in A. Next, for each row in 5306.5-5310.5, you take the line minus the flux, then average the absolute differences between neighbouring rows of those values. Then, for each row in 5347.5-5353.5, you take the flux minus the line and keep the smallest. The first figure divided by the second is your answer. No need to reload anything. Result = -0.1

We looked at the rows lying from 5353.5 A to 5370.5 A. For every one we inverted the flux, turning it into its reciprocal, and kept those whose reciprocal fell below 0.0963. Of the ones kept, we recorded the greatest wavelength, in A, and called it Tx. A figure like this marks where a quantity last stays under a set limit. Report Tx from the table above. 5370 A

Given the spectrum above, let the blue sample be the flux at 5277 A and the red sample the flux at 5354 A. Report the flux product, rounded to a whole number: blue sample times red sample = 125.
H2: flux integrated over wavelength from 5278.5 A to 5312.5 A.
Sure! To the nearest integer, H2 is 369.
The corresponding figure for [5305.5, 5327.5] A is 246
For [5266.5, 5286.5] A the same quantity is 198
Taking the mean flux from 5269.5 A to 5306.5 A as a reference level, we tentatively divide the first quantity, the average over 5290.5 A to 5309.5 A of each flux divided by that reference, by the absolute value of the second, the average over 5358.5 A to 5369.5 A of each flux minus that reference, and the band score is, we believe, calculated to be 1.6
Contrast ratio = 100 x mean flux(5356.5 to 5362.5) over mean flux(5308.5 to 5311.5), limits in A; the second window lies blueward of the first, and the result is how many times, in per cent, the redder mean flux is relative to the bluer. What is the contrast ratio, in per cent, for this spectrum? 103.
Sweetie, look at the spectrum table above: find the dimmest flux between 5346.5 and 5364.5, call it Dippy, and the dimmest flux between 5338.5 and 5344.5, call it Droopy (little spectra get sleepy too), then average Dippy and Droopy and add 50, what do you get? 60.2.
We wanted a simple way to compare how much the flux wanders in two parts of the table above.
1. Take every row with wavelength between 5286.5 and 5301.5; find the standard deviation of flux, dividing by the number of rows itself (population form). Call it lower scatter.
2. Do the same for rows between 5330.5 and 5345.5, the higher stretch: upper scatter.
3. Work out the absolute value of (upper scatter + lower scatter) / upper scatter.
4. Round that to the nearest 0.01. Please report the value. 2.06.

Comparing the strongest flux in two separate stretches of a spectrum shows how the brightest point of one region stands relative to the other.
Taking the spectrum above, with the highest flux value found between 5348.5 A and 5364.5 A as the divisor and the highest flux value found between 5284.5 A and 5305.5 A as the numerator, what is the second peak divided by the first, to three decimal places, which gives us 0.891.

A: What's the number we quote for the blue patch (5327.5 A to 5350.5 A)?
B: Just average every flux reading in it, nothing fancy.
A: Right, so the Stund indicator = 10.7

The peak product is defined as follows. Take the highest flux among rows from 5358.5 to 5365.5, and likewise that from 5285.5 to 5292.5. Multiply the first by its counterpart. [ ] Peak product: 139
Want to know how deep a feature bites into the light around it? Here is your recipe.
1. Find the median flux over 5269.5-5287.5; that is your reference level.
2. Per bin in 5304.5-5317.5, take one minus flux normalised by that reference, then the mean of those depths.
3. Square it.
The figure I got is 0.0197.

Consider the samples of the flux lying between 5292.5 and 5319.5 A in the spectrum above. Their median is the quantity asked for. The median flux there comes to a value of 11.3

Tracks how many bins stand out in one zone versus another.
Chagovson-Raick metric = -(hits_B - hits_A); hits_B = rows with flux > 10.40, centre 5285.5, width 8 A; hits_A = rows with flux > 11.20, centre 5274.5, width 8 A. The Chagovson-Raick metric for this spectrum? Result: -6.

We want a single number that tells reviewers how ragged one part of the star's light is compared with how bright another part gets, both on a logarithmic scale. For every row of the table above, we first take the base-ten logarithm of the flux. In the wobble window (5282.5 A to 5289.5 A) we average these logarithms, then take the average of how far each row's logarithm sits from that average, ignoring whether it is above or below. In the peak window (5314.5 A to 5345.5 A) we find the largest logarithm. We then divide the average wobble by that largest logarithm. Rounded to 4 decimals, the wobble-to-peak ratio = 0.0104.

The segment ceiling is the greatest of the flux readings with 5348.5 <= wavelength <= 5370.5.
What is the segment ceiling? 12.8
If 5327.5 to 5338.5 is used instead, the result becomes 11.4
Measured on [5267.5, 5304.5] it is 11.4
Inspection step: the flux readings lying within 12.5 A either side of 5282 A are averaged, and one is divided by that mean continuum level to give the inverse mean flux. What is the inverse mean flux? 0.096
